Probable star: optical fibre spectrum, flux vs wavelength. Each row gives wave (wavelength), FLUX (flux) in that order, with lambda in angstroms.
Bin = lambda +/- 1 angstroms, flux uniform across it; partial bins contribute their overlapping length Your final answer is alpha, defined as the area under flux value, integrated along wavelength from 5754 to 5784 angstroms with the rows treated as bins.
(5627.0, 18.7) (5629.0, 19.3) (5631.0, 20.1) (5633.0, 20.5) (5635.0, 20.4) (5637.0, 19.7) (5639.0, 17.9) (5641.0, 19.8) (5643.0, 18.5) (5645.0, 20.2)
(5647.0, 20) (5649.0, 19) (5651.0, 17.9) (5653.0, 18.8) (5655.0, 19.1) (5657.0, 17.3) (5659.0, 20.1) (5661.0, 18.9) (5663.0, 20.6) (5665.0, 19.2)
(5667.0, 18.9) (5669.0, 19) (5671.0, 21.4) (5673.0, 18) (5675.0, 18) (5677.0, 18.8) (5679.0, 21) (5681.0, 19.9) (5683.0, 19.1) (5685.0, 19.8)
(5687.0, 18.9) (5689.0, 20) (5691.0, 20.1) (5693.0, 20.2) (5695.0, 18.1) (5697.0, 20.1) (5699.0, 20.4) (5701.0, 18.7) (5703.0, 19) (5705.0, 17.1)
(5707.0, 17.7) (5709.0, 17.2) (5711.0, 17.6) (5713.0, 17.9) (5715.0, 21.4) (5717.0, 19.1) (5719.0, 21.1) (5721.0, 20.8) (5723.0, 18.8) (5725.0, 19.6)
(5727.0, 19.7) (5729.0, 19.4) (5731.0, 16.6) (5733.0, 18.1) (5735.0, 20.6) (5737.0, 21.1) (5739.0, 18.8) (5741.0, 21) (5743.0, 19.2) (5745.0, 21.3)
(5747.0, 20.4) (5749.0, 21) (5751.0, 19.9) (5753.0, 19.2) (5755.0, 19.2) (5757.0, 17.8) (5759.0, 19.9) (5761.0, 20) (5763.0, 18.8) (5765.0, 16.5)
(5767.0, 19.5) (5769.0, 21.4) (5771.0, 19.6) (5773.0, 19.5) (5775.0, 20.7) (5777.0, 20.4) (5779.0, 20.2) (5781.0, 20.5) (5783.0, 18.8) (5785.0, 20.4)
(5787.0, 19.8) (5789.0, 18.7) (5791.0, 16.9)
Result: 586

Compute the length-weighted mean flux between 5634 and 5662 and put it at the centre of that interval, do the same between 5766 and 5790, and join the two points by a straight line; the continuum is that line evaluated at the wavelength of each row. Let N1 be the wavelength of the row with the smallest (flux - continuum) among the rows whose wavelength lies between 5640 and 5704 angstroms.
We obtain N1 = 5657.0 angstroms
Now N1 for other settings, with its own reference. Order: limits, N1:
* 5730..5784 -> 5765.0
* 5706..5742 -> 5731.0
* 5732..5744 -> 5733.0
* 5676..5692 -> 5677.0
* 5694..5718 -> 5705.0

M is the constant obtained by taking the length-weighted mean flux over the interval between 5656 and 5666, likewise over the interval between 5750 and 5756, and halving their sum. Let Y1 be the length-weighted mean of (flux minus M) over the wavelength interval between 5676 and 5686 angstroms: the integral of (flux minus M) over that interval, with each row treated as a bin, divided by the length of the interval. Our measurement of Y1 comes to 0.4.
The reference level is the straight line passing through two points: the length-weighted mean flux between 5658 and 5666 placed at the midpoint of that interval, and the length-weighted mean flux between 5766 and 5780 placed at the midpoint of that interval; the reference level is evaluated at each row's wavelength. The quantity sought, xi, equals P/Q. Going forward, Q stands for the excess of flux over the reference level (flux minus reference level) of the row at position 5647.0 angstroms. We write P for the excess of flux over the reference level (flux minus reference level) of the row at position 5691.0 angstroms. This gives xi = 1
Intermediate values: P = 0.3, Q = 0.37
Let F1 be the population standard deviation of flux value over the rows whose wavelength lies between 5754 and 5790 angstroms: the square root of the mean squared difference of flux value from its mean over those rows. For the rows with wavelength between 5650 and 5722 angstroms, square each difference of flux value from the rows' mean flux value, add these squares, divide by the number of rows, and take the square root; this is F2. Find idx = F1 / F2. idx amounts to 0.92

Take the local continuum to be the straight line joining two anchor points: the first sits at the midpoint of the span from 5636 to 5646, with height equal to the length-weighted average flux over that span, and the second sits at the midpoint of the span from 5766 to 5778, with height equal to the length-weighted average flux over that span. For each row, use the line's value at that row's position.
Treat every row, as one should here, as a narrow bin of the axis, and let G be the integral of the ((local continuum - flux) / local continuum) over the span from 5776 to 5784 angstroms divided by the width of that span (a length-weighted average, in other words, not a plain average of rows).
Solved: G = 0.013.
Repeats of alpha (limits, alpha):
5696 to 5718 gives 412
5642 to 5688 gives 885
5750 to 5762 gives 232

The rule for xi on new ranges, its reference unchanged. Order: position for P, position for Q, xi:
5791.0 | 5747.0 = -10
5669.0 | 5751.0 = 4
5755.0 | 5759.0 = 4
